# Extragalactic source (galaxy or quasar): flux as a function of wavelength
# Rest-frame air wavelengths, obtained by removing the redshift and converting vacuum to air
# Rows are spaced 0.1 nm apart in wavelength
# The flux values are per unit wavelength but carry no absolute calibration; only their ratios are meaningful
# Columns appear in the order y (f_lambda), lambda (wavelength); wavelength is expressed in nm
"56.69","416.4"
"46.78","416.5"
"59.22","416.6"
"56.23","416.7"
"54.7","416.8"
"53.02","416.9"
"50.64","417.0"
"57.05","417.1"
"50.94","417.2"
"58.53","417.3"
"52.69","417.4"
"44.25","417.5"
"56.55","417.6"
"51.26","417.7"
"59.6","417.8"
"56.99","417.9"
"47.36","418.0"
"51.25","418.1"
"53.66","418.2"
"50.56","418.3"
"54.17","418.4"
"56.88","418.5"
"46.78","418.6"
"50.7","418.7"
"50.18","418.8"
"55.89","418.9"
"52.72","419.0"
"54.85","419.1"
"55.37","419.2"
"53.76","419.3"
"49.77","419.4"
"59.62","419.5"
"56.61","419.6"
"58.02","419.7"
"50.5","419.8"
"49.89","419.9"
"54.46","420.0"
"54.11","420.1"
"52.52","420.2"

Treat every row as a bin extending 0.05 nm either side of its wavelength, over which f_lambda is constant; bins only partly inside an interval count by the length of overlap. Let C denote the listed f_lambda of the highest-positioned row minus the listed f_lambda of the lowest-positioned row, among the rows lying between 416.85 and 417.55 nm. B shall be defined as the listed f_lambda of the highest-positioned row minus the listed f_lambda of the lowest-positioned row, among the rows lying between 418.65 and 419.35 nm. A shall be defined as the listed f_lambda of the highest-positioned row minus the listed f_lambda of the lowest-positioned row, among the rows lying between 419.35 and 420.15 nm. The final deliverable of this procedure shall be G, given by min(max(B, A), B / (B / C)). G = -8.8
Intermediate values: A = 4.3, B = 3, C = -9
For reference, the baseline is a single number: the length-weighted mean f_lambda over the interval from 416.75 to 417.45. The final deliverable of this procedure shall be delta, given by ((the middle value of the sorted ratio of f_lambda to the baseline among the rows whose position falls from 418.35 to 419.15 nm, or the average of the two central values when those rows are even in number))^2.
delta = 0.98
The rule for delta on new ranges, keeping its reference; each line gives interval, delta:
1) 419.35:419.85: 1.10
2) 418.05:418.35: 0.90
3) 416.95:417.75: 0.93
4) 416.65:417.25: 1.00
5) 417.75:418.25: 0.99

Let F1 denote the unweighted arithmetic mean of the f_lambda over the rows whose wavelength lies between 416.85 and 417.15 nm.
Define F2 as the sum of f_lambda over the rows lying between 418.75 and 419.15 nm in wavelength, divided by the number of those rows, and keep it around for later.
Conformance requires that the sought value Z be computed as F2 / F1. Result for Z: 1.00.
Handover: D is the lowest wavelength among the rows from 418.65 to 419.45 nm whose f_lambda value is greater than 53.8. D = 418.9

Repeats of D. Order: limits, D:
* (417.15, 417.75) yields 417.3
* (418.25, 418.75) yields 418.4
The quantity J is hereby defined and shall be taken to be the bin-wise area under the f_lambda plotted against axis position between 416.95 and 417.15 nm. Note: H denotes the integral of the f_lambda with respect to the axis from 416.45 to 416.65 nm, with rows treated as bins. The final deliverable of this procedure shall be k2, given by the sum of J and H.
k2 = 21.4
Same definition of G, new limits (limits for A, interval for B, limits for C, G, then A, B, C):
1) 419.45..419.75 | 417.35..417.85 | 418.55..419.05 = 5.9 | -1.6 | 7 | 6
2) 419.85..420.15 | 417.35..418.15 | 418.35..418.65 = -7.4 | 4.2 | -1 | -7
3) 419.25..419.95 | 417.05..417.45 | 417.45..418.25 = -3.9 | -3.9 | -4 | 9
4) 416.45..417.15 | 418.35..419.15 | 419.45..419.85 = -9.1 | 10.3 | 1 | -9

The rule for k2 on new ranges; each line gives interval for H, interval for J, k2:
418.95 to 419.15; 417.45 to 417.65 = 20.8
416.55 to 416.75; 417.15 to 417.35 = 22.5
